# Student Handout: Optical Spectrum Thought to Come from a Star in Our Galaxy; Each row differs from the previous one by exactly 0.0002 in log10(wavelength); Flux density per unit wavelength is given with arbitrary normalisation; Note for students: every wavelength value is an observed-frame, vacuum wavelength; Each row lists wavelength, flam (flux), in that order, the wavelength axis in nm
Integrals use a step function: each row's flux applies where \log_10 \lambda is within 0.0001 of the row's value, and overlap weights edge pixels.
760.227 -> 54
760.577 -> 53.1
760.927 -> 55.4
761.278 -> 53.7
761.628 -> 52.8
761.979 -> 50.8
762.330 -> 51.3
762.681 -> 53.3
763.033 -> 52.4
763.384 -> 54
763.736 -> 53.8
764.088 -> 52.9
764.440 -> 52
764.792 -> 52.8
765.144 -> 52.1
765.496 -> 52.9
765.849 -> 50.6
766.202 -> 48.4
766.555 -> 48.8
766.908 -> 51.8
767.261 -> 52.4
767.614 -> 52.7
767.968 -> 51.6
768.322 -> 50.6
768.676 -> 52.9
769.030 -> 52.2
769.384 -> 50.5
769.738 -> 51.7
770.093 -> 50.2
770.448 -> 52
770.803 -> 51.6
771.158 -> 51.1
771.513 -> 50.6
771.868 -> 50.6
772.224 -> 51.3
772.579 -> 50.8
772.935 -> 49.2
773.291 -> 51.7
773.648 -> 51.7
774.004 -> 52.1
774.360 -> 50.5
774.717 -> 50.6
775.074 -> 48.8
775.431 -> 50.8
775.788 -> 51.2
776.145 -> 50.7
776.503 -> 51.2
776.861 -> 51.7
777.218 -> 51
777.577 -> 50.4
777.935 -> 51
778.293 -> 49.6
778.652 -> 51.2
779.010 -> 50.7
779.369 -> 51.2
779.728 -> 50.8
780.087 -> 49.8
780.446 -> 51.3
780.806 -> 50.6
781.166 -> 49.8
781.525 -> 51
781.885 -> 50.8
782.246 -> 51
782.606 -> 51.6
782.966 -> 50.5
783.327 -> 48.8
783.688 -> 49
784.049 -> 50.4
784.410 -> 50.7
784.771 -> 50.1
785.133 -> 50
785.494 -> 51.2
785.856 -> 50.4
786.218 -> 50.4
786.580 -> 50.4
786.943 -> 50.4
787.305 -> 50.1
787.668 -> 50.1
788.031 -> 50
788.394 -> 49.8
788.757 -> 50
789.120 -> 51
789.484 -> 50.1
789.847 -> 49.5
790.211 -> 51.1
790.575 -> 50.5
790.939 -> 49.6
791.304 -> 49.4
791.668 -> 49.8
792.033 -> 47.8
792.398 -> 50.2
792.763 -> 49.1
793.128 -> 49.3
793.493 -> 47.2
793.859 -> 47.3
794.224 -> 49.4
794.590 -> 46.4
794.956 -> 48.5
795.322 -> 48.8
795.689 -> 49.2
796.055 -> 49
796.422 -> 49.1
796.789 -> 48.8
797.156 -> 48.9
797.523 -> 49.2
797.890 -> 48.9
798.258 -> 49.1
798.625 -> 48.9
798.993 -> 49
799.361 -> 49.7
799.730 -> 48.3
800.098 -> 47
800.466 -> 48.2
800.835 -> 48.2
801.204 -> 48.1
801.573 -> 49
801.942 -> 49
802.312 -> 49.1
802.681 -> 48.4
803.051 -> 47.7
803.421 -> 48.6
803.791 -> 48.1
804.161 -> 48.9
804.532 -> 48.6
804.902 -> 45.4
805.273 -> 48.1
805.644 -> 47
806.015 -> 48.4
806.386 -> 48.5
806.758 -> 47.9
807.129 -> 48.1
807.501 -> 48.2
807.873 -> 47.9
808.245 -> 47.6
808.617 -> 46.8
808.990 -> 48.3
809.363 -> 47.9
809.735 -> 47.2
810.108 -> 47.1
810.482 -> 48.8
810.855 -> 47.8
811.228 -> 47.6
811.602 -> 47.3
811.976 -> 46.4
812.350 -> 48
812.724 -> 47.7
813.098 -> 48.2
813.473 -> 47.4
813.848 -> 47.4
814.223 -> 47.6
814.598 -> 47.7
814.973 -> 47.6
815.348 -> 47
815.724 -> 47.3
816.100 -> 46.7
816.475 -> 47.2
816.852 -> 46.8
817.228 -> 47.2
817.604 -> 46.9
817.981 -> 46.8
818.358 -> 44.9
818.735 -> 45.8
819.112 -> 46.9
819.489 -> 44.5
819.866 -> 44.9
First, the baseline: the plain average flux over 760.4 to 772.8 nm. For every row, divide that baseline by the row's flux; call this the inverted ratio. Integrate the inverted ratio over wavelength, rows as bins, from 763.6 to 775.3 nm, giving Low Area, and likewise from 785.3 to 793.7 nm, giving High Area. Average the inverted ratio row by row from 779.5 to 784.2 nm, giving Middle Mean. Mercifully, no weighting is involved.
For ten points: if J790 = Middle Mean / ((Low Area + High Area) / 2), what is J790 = 0.10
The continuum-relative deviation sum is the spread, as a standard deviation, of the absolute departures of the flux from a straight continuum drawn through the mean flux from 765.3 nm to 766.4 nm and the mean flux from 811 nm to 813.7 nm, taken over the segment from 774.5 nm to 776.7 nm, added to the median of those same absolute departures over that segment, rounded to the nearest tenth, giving 1.3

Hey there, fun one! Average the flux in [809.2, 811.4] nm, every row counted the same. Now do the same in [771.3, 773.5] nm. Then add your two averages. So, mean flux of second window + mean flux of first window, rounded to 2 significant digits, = 98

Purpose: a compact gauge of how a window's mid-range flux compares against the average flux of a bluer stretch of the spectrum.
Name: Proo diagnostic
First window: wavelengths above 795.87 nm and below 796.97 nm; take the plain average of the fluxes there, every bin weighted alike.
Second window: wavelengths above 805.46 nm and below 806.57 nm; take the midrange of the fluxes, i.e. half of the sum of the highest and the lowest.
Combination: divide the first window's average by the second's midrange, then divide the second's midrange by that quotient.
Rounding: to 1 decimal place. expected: 46.6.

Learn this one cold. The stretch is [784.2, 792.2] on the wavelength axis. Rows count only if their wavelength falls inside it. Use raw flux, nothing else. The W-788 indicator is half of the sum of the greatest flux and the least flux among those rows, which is 49.5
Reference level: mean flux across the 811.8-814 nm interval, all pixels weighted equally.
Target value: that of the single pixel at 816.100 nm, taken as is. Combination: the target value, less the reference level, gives -0.8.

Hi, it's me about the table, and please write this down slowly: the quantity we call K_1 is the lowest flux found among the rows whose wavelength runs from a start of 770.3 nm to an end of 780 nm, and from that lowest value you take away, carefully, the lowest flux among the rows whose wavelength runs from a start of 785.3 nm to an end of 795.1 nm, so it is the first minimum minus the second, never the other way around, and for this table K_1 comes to 2.4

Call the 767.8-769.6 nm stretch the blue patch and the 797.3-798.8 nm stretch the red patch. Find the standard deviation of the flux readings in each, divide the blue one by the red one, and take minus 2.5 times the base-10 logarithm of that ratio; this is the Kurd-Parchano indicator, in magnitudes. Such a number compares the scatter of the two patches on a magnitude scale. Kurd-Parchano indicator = -2.1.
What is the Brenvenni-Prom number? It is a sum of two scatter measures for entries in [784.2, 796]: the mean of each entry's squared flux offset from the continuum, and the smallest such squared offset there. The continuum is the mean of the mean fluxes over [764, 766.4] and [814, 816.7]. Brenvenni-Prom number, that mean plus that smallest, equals 1.3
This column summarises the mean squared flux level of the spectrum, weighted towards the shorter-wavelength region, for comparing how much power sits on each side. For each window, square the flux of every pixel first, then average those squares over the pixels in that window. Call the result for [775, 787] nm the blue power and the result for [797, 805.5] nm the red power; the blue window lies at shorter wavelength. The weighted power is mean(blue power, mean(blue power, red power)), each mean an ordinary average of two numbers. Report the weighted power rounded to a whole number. 2504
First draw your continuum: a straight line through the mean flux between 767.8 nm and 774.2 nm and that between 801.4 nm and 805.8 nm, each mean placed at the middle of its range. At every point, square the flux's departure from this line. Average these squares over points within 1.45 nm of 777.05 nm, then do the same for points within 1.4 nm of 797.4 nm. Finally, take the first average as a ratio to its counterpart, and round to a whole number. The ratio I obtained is 4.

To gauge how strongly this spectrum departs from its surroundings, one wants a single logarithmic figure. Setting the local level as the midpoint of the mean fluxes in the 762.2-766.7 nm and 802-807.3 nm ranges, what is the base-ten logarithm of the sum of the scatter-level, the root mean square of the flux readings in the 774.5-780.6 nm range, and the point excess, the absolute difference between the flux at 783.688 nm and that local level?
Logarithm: 1.71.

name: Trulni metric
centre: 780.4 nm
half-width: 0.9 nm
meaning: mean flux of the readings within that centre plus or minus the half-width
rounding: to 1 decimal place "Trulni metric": 50.5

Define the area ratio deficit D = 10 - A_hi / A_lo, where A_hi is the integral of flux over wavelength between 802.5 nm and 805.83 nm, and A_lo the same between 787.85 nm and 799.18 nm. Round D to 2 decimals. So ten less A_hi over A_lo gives 9.71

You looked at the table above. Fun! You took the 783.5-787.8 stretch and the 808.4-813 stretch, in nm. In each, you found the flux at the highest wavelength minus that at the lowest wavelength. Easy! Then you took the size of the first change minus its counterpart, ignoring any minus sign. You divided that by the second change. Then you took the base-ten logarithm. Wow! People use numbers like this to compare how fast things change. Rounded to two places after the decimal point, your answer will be -0.65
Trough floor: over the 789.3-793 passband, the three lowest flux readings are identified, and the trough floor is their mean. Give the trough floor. 48.8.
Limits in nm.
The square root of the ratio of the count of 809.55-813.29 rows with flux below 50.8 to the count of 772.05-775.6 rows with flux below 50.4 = 2.2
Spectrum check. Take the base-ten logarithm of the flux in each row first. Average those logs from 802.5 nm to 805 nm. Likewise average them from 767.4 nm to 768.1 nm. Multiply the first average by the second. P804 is 2.89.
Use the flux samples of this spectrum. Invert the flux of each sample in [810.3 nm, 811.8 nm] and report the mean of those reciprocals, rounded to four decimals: 0.0209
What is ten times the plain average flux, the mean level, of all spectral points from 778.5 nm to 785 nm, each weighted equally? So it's 505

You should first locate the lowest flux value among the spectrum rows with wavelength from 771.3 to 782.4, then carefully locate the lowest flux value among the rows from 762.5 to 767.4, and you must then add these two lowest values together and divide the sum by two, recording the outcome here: 48.6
